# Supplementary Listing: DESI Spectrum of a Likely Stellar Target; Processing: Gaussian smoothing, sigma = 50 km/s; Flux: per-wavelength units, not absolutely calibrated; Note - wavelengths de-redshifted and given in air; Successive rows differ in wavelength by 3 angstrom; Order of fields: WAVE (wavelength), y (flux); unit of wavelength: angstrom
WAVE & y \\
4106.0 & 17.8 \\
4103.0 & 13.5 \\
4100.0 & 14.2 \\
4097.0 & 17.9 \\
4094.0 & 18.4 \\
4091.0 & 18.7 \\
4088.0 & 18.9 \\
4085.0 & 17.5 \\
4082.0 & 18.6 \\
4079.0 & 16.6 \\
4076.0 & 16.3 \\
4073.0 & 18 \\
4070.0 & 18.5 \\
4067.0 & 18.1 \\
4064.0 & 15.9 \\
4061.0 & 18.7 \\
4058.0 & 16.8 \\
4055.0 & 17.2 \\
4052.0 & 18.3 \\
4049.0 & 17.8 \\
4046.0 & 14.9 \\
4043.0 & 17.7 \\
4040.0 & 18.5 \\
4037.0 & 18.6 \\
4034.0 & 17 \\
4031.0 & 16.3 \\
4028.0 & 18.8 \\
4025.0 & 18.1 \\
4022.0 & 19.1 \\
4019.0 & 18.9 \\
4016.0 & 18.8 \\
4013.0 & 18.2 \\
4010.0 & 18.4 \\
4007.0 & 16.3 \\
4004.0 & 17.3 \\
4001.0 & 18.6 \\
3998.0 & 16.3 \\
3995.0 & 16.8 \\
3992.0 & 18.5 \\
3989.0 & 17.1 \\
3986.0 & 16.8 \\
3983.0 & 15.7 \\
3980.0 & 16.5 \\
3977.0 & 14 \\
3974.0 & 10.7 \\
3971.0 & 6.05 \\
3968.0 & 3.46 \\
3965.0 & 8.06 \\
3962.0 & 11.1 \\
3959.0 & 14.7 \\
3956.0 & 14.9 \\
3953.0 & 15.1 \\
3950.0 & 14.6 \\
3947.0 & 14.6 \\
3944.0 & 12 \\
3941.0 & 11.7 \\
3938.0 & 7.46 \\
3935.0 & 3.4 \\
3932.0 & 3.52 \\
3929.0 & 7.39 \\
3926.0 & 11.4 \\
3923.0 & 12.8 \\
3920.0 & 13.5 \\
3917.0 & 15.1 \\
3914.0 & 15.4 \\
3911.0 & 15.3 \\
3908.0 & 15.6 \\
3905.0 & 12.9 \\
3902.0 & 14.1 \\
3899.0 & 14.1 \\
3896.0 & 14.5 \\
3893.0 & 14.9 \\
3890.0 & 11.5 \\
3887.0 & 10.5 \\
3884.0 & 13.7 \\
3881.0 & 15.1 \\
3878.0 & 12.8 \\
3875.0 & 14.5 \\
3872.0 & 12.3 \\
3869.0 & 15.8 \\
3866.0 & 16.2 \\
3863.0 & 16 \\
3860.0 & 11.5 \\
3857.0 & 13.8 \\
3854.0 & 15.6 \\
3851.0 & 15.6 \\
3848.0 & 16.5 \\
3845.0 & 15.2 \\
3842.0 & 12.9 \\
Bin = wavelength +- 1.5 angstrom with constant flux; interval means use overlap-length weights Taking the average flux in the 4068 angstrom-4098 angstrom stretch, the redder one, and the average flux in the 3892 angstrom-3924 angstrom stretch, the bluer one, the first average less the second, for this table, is 4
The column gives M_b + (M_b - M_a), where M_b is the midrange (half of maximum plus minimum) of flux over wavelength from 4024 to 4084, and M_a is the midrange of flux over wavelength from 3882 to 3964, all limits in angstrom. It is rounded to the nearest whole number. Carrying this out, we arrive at 24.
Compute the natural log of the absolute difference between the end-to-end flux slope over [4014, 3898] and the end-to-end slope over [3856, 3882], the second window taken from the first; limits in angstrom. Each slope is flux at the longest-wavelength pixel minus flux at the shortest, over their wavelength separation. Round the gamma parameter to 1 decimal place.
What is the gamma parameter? -4.0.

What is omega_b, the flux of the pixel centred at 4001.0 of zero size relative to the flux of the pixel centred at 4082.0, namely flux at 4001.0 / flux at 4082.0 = 1.0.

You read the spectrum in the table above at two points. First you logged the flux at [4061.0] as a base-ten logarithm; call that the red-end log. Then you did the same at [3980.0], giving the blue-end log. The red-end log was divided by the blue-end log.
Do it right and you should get 1.04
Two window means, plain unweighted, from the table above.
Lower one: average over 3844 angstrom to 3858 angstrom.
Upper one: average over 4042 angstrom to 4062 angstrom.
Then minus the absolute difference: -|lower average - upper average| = -2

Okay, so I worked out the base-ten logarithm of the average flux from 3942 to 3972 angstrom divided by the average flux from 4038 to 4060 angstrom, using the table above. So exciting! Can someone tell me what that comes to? -0.18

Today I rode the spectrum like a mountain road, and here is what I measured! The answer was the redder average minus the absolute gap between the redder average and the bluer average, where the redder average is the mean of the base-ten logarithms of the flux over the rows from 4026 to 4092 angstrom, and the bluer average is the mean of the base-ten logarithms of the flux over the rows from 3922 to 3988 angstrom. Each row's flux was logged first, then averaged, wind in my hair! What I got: 1.00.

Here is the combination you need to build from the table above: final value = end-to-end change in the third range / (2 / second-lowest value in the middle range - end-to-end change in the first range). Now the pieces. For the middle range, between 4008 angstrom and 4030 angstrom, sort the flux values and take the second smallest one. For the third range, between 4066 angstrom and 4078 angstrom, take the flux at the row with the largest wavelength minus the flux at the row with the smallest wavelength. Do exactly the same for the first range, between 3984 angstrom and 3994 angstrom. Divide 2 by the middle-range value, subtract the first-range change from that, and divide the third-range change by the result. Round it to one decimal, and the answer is 1.1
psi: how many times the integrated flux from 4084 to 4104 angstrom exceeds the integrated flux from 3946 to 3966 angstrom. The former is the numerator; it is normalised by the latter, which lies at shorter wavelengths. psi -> 1.28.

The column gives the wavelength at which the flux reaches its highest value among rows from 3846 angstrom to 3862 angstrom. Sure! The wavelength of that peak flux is 3848.0 angstrom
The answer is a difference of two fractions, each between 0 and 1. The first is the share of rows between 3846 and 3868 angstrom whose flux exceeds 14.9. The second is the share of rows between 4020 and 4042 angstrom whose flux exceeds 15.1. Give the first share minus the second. -0.3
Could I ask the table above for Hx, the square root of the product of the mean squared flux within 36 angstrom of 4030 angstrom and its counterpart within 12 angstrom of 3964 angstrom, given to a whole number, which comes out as 199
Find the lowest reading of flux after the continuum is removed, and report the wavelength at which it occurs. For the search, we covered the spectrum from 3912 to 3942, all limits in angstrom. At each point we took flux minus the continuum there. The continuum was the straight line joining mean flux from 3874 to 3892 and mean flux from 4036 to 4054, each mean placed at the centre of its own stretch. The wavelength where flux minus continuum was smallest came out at 3935.0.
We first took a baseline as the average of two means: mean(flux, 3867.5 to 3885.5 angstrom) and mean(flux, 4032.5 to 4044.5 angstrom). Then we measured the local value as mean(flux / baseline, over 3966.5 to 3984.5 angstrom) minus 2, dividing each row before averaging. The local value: -1.31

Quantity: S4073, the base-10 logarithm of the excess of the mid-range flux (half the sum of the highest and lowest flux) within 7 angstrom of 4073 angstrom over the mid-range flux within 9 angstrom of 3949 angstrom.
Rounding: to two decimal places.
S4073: 0.60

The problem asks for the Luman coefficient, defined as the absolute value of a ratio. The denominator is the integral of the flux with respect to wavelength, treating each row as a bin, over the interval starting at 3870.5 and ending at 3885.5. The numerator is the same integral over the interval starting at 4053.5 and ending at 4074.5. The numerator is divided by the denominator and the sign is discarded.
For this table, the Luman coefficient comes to 1.8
